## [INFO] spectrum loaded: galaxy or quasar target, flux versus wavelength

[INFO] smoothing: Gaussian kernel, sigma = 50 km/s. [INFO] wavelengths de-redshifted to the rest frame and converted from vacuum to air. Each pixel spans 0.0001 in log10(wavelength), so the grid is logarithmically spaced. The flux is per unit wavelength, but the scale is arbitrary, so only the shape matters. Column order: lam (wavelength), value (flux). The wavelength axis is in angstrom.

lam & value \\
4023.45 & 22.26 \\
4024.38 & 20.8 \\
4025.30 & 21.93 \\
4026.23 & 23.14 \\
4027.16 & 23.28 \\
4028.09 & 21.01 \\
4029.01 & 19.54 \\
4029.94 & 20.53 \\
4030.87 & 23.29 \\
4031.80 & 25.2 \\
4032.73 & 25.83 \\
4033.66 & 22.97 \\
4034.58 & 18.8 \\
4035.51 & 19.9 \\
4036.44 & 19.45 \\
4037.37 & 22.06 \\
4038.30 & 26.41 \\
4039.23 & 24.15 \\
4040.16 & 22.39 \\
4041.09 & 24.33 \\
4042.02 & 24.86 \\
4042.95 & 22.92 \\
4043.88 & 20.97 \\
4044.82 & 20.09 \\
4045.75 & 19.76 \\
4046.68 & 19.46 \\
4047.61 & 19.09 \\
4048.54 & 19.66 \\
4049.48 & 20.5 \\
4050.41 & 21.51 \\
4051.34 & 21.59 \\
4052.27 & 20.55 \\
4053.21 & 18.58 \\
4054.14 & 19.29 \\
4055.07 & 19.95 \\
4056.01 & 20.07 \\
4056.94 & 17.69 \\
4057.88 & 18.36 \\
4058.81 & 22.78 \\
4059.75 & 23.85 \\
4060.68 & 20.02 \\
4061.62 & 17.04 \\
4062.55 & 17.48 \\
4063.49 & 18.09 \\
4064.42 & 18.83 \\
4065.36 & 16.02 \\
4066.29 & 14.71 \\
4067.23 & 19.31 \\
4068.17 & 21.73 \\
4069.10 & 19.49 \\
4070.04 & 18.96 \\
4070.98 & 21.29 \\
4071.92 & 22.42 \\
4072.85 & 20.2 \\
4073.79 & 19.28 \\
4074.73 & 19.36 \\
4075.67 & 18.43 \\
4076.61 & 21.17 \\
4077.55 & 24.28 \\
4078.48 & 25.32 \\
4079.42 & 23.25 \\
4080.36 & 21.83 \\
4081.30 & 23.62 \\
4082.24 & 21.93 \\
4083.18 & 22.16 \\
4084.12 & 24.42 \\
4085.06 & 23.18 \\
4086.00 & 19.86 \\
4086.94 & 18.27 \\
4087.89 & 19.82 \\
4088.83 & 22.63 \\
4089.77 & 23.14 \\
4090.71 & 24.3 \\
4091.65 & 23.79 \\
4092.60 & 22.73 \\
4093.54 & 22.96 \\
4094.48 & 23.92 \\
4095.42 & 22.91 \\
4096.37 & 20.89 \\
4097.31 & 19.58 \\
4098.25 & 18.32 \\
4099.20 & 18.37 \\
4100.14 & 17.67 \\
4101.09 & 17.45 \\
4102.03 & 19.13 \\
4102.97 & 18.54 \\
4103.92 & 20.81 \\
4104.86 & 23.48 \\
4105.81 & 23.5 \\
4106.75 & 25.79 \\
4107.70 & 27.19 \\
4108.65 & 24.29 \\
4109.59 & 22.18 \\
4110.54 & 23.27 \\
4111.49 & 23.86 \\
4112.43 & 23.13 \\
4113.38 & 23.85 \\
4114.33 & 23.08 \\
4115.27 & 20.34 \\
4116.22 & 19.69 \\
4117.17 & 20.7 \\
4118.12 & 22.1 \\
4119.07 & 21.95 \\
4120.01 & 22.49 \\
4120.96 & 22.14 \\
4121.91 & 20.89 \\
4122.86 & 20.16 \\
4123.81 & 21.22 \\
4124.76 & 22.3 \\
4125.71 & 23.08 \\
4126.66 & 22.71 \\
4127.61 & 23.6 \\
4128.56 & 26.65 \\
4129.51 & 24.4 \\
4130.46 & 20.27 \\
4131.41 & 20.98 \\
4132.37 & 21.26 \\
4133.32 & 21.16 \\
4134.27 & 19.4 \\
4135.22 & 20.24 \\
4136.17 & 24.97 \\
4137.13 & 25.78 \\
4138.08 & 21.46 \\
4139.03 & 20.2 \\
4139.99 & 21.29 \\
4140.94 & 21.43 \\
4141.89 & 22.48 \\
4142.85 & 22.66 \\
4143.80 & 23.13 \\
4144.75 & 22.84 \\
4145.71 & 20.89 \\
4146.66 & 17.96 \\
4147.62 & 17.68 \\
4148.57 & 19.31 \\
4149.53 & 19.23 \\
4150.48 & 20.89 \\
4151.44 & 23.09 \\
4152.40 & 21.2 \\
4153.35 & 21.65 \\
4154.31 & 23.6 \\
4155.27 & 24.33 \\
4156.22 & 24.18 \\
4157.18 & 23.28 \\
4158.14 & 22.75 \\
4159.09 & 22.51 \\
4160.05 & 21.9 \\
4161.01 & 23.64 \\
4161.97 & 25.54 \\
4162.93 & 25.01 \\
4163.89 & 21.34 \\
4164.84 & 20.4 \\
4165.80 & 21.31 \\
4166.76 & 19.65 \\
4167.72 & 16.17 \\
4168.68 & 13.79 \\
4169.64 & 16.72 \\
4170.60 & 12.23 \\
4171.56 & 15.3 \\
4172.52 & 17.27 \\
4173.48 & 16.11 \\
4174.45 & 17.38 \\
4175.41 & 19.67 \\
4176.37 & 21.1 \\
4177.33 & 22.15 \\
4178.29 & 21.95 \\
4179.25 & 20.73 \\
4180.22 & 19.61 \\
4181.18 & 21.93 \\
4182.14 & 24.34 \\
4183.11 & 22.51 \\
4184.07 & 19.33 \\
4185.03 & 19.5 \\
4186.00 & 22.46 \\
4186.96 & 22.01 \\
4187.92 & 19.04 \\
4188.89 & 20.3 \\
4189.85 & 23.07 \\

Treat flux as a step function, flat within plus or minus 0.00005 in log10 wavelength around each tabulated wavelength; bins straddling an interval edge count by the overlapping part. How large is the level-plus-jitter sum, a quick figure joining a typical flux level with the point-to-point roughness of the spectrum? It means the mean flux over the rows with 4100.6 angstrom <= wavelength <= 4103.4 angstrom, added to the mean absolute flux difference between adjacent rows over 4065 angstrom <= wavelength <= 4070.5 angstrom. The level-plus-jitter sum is 20.6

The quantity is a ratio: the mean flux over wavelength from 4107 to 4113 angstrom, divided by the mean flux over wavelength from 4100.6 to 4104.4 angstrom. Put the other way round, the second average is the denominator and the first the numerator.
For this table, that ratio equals 1.26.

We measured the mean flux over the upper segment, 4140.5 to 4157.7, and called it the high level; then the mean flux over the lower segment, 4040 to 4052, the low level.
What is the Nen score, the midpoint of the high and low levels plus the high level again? 43.1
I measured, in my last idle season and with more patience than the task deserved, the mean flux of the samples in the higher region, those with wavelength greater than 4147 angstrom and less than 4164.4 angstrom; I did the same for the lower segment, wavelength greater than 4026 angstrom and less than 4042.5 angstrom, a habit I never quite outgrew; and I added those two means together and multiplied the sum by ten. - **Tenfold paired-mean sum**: 449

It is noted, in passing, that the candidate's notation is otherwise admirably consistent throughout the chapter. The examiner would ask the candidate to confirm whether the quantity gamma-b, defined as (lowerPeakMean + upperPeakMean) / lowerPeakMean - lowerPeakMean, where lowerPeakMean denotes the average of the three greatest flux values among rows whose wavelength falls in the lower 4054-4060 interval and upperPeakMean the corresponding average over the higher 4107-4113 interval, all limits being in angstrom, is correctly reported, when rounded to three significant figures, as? -20.1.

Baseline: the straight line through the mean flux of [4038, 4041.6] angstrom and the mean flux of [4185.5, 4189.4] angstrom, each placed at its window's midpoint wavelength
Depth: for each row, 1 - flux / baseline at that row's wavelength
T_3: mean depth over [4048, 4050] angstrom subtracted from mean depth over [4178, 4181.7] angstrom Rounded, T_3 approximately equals -0.16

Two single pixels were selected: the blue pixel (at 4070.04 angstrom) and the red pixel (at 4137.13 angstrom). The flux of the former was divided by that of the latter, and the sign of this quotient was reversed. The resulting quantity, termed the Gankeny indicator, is -0.74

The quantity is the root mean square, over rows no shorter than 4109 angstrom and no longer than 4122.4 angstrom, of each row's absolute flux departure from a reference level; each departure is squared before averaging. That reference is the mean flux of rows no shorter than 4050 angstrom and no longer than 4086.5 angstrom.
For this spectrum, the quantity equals 2.1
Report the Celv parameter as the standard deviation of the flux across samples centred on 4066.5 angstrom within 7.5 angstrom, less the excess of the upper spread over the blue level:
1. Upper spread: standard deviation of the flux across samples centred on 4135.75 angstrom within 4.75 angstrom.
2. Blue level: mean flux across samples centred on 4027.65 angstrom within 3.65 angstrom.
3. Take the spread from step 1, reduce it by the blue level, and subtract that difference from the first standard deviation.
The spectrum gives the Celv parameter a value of 22.0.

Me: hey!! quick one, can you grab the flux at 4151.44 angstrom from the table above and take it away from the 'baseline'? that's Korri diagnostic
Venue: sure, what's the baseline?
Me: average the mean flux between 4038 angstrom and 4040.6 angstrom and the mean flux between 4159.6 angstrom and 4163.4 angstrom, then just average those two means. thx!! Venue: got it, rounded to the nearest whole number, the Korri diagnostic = 1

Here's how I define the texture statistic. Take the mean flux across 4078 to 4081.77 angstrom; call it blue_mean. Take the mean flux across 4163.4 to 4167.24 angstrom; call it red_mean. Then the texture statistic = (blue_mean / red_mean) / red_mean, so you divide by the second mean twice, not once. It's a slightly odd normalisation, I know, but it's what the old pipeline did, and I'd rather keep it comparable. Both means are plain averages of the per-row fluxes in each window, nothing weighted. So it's 0.055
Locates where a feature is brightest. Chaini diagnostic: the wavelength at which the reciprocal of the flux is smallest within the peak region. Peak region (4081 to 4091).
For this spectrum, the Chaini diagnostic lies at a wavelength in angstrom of 4084.12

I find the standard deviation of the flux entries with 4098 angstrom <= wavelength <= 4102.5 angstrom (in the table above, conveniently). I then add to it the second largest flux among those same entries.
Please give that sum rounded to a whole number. 19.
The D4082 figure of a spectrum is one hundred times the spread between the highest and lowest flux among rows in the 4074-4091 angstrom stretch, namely 705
